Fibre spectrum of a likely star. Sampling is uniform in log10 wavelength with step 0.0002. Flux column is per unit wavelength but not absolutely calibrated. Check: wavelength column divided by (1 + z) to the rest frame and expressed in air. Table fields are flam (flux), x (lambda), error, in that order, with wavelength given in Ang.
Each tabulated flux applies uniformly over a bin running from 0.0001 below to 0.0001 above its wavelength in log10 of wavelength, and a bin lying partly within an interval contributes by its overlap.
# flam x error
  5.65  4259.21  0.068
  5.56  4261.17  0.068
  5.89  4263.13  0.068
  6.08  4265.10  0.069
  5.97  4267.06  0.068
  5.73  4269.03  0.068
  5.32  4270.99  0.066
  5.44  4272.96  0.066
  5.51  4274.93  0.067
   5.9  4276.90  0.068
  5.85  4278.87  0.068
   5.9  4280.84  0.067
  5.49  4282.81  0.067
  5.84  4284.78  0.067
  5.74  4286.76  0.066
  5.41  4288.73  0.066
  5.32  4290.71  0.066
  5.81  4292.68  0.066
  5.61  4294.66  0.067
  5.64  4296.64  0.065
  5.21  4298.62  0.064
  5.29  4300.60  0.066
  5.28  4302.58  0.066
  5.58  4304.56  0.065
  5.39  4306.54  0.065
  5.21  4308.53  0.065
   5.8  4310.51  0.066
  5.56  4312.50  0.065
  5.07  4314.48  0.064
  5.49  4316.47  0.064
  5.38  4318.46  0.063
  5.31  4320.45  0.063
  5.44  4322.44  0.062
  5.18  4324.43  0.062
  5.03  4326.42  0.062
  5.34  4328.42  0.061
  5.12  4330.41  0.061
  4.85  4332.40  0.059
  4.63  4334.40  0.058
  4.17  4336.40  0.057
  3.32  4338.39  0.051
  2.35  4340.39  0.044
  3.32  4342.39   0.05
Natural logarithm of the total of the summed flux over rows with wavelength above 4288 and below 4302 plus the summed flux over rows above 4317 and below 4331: 4.32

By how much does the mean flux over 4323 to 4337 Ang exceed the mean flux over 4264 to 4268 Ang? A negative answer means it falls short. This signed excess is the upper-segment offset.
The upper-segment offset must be -1.1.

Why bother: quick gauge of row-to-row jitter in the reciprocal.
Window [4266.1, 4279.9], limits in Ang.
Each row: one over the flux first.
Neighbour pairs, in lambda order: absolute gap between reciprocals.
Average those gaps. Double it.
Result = 0.013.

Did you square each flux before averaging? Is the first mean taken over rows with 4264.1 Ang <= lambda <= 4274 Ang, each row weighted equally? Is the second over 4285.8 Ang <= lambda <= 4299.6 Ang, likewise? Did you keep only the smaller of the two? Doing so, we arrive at 30.7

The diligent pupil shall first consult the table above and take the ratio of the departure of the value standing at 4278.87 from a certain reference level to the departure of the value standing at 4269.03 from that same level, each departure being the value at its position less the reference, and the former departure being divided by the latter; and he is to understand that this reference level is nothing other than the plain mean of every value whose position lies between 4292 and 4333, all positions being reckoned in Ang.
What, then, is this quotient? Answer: 1.33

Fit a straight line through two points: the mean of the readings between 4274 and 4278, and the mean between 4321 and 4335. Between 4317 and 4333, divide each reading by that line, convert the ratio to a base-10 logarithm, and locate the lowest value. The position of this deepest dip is 4332.40 Ang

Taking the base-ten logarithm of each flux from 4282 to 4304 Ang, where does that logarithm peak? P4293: 4284.78 Ang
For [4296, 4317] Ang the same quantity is 4310.51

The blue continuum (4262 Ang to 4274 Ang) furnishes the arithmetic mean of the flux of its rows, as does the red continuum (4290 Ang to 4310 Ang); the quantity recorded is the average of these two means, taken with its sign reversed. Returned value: -5.59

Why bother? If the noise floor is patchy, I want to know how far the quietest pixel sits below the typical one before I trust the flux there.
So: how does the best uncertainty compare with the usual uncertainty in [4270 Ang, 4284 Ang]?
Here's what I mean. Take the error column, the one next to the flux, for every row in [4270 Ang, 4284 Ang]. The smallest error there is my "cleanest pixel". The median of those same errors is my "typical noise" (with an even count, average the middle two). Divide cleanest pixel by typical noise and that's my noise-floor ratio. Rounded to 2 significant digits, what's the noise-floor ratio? 0.99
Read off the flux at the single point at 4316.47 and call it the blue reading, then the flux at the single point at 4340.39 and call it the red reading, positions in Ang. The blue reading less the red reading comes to 3.1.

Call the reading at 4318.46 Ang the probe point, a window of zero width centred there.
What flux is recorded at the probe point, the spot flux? 5.38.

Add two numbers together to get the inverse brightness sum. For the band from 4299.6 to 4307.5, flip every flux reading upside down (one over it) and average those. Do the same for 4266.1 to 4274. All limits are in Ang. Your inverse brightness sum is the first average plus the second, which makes 0.364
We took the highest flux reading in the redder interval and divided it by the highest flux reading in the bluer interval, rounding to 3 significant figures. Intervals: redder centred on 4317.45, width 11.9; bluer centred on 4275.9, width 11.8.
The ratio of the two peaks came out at 0.942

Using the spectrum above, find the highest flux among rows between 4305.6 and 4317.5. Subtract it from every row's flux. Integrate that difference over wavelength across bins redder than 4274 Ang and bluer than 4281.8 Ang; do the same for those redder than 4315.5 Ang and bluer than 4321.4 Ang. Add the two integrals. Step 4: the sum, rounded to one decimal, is -2.5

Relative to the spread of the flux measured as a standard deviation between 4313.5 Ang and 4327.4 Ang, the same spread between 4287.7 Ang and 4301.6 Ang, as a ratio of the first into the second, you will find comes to 1.2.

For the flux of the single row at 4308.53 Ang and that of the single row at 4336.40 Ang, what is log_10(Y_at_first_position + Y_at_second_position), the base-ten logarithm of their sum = 0.97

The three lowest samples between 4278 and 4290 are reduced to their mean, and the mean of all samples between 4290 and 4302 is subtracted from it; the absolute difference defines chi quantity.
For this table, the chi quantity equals 0.1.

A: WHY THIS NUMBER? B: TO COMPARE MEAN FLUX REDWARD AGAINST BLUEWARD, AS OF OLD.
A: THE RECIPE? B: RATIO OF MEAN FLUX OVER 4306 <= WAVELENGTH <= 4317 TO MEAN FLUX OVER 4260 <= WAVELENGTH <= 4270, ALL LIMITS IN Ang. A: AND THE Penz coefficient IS 0.93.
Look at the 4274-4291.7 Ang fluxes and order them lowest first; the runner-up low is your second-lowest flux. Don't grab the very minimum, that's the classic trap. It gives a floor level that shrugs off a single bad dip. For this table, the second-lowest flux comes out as 5.41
